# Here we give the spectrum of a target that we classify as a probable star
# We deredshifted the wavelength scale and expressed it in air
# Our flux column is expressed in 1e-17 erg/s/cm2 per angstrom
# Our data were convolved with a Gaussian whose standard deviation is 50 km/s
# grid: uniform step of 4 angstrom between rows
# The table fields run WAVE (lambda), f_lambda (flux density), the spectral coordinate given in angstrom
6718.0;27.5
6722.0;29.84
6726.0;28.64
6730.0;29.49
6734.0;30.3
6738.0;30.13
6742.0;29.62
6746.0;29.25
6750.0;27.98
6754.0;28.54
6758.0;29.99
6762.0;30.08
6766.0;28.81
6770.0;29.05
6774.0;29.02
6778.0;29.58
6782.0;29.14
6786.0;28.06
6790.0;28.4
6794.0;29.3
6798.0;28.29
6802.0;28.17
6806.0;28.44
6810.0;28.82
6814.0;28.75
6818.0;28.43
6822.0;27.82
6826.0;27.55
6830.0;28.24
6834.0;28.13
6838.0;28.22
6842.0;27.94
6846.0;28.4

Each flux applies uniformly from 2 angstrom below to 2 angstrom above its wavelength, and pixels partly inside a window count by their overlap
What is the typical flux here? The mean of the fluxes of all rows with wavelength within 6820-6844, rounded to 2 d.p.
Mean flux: 27.98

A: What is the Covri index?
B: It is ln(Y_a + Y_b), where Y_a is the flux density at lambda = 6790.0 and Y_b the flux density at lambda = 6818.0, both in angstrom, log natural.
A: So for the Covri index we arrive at 4.04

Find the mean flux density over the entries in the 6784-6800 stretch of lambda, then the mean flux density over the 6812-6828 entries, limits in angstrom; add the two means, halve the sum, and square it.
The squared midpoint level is 802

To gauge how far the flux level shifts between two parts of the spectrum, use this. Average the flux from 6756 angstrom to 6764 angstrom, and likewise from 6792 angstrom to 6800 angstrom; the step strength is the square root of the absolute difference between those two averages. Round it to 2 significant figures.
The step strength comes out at 1.1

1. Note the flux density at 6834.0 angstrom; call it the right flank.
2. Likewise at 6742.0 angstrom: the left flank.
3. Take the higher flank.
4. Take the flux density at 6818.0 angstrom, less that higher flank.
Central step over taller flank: -1.2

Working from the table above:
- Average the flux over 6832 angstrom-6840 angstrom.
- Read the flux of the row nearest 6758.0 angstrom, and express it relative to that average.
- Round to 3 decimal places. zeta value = 1.064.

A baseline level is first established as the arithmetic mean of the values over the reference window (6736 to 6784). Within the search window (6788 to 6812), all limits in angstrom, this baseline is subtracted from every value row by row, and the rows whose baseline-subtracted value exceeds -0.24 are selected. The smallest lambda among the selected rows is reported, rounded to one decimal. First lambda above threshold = 6794.0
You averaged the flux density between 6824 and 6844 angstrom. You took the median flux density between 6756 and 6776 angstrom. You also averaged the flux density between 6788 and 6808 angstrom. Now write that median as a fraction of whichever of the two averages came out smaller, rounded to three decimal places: 1.037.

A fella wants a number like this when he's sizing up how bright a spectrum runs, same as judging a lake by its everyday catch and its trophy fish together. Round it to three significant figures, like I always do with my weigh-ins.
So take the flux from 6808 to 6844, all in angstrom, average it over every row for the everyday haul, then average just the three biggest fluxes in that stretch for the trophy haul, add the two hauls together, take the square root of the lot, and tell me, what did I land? 7.54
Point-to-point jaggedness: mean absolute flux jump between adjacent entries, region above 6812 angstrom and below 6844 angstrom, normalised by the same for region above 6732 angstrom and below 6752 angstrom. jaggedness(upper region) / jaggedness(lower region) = 0.58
